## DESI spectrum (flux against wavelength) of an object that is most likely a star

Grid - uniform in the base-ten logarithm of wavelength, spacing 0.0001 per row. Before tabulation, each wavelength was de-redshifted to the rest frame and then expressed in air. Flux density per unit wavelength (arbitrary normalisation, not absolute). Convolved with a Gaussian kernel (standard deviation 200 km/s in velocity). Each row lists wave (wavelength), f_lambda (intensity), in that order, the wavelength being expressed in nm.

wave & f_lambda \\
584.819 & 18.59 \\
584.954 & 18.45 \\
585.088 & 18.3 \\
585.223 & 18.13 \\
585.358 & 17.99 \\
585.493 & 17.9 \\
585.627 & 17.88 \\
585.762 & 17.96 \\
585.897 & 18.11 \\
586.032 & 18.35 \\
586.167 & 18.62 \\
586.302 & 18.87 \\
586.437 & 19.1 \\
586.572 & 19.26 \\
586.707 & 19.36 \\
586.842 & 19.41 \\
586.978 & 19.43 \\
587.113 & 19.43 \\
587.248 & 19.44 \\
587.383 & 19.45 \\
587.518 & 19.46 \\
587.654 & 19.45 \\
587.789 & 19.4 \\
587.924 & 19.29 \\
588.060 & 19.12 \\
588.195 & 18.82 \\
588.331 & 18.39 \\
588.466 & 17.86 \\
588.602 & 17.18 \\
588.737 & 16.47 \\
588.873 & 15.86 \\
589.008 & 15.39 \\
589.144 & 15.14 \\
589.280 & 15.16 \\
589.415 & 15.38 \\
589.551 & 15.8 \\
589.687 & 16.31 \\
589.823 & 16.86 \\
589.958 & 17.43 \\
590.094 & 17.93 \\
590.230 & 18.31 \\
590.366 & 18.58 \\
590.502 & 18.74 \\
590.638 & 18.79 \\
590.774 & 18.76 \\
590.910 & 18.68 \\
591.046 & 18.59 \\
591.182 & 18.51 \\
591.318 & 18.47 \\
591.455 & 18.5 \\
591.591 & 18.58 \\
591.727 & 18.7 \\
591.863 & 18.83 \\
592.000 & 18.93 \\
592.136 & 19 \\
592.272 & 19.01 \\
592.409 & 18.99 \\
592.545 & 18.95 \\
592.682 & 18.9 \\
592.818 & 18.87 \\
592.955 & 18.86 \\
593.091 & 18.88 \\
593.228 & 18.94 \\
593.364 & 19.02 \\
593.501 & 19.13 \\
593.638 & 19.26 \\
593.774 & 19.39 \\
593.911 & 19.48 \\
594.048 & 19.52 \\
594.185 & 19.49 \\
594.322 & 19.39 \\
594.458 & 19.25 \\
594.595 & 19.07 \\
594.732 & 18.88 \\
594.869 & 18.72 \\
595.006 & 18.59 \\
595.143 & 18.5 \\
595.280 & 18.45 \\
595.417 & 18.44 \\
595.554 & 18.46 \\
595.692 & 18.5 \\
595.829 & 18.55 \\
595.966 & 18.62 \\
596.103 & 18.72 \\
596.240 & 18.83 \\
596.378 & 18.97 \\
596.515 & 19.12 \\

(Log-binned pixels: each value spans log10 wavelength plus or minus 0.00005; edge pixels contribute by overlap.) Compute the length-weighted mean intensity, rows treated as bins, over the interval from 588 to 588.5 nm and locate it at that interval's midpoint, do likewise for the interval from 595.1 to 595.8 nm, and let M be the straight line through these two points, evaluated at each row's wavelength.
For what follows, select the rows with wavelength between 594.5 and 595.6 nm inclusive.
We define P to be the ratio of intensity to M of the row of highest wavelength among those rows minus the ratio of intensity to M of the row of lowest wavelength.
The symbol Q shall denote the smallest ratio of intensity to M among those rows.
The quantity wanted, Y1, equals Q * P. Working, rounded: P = -0.032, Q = 1.00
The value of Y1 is -0.032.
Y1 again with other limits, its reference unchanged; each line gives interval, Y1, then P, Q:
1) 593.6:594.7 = -0.010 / -0.009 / 1.03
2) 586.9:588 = -0.007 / -0.007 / 1.04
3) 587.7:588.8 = -0.139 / -0.157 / 0.89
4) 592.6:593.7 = 0.021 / 0.020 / 1.02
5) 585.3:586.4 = 0.046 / 0.048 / 0.96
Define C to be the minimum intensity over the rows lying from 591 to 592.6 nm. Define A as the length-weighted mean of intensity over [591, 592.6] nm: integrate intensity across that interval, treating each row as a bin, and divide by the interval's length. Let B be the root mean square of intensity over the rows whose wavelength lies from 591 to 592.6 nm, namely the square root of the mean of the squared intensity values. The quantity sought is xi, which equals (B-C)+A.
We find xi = 19.0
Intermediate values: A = 18.8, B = 18.8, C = 18.47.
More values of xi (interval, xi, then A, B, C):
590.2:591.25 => 18.9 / 18.6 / 18.6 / 18.31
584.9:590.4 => 21.0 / 18.0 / 18.1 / 15.14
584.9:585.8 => 18.3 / 18.1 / 18.1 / 17.88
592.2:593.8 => 19.2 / 19.0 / 19.0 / 18.86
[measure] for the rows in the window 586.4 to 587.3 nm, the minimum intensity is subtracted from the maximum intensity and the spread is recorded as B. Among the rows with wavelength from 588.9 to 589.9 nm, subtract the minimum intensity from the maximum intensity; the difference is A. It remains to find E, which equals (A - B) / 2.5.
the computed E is 0.55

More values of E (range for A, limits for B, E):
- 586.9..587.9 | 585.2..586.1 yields -0.16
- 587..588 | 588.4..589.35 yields -1.02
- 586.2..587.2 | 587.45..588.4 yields -0.20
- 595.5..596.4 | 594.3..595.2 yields -0.15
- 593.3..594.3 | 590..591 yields -0.14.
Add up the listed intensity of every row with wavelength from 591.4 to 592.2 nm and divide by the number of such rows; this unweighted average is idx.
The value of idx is 18.8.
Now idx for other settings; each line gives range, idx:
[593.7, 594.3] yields 19.5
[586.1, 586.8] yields 19.0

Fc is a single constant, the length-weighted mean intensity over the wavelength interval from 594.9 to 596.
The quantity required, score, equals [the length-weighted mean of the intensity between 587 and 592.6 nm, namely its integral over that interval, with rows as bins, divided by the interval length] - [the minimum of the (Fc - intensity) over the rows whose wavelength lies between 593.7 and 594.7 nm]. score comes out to 19.1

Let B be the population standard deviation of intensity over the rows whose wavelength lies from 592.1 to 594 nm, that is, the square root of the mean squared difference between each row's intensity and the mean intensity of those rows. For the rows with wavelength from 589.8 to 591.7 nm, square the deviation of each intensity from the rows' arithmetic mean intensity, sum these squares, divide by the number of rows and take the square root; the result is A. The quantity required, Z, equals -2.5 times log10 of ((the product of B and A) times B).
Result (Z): 4.3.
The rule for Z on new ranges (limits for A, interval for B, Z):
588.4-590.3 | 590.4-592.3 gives 3.7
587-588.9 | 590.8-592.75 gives 3.3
